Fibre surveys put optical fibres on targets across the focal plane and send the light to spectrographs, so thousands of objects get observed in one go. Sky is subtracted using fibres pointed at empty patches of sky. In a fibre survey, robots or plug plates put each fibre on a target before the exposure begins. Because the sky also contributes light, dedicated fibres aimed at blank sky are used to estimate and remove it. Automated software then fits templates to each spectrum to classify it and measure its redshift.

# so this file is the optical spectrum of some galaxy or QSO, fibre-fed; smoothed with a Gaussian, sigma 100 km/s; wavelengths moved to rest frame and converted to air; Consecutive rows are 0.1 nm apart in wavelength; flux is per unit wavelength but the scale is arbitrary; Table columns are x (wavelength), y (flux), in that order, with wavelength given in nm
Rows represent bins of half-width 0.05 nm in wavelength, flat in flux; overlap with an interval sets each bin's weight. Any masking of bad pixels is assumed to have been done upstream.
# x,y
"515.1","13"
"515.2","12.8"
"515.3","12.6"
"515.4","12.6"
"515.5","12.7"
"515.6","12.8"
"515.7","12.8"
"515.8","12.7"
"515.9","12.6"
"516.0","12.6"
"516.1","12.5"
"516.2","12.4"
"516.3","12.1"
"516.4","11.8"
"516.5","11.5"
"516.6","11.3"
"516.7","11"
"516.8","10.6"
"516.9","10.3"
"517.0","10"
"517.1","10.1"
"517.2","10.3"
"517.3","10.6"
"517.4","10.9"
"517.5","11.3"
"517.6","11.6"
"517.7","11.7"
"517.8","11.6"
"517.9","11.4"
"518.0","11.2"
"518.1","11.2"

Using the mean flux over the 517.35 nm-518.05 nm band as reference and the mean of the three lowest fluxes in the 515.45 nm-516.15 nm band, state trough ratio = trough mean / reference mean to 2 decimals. 1.10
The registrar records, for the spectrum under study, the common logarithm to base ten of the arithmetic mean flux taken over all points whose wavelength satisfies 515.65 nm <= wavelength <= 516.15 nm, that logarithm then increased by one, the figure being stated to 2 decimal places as 2.10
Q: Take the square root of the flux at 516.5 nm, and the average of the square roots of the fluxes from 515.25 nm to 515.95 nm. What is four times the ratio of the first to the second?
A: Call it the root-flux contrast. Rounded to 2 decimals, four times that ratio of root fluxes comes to 3.81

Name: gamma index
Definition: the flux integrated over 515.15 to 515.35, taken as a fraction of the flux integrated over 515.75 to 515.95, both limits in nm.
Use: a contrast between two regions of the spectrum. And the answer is 1.00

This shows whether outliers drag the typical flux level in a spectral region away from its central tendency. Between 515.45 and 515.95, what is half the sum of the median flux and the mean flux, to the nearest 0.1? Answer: 12.7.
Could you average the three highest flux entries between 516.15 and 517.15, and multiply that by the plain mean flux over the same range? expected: 134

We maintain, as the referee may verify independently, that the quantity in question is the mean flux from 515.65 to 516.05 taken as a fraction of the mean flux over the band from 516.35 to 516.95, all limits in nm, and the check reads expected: 1.144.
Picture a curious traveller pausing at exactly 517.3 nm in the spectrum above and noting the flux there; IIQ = 10.6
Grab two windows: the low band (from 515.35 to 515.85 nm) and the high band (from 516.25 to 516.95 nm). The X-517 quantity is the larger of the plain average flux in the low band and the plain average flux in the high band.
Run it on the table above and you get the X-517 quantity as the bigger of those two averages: 12.7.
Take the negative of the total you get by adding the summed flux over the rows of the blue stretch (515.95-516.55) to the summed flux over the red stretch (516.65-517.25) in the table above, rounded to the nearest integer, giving -135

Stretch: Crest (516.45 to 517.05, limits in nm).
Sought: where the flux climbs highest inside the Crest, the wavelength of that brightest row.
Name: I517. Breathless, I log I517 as 516.5 nm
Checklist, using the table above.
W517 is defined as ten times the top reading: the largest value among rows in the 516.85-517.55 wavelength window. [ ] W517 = 113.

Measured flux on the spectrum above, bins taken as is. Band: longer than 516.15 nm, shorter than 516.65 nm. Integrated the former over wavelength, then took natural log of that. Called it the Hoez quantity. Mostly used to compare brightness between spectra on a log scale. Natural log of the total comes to 1.78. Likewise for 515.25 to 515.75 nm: 1.85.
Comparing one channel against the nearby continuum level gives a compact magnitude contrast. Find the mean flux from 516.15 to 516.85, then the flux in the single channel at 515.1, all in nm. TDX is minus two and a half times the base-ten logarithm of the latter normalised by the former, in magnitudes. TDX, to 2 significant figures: -0.13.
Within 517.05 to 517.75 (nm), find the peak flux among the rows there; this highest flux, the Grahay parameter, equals 11.7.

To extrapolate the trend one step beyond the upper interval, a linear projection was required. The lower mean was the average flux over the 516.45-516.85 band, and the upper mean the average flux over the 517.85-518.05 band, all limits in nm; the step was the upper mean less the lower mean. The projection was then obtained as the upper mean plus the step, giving 11.5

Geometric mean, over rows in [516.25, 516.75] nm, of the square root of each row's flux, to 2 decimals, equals 3.40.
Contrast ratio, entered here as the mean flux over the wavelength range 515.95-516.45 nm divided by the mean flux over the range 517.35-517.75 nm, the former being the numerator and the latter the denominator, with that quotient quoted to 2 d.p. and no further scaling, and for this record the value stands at 1.08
